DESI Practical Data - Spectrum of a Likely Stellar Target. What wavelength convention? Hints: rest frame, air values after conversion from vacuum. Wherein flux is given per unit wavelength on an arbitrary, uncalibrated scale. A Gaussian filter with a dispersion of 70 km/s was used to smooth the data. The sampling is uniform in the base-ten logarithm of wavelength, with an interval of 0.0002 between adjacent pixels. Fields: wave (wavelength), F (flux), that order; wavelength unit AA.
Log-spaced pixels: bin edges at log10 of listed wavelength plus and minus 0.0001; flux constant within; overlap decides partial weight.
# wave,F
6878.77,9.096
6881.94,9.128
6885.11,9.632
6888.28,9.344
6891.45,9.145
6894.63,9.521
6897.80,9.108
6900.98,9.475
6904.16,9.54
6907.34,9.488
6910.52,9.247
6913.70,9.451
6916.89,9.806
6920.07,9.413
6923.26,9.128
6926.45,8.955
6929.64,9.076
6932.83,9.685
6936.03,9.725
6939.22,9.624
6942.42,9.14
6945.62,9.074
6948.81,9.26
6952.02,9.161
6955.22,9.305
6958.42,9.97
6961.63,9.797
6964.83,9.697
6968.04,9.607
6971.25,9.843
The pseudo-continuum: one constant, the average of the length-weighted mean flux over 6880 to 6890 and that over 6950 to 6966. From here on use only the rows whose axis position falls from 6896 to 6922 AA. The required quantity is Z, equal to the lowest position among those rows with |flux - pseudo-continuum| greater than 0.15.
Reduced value 6897.80 AA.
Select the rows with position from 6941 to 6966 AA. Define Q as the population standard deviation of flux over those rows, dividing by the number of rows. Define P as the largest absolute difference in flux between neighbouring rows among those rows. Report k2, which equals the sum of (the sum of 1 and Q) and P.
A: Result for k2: 1.99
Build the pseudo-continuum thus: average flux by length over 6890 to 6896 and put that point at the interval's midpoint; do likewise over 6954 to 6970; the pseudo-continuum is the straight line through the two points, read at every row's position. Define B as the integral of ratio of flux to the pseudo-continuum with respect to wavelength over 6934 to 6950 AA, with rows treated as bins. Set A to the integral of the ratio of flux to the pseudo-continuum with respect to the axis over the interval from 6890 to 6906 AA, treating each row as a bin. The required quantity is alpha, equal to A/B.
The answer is 1.02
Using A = 16.0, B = 15.7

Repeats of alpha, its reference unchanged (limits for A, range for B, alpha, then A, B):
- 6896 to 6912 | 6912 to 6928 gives 1.01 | 16.0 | 15.8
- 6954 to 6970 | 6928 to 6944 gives 1.01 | 16.0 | 15.8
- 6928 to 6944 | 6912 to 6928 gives 1.00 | 15.8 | 15.8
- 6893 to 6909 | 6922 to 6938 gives 1.03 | 16.1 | 15.7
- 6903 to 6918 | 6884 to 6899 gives 1.00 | 15.1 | 15.1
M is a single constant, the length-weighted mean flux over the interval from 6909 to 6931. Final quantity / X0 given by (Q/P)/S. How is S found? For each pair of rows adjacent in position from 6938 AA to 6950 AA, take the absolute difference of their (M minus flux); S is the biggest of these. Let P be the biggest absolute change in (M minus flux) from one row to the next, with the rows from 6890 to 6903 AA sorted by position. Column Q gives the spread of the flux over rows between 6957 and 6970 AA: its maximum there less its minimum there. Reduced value 1.8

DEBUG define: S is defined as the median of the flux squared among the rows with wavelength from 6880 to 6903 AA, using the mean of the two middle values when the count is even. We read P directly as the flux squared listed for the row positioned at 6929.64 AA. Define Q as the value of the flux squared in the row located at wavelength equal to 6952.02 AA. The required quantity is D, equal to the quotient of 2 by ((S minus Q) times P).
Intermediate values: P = 82.4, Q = 83.9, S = 87.3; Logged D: 0.007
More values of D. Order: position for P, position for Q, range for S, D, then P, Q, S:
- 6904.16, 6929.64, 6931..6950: 0.003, 91.0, 82.4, 89.2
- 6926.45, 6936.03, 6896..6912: -0.005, 80.2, 94.6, 89.8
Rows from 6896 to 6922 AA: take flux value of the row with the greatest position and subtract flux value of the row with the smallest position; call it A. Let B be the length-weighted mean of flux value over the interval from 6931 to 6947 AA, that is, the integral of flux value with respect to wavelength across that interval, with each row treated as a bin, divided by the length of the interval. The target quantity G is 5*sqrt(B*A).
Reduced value 8.5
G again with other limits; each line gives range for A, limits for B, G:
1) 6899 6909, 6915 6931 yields 1.7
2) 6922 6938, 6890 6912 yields 11.8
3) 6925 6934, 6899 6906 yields 13.2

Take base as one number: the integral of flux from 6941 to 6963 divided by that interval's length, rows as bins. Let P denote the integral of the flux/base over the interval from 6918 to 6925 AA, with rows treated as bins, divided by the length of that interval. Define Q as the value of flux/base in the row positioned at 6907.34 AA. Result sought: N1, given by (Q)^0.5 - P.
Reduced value 0.01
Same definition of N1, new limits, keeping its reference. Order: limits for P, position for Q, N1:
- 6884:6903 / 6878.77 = -0.01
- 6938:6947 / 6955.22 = 0.01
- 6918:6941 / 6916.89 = 0.02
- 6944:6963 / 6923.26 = -0.02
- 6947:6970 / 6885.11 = 0.00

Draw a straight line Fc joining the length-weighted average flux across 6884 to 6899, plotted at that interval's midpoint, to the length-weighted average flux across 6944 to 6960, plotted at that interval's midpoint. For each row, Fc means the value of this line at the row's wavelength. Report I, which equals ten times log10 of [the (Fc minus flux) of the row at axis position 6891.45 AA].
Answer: -6.9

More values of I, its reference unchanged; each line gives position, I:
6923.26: -6.5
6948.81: -10.2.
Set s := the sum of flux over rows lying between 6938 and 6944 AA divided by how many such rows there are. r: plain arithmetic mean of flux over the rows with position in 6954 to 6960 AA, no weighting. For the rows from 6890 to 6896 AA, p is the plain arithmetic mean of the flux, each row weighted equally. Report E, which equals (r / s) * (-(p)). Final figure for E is -9.59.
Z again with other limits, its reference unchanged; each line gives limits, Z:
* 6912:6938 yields 6916.89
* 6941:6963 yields 6942.42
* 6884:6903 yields 6885.11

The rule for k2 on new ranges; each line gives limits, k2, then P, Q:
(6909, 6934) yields 1.89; 0.609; 0.28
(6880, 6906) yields 1.70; 0.504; 0.20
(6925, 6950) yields 1.90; 0.609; 0.29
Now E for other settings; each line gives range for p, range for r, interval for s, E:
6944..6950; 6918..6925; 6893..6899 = -9.12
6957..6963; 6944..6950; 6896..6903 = -9.75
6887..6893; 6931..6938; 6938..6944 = -9.56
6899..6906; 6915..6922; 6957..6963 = -9.24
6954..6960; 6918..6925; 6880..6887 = -9.52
